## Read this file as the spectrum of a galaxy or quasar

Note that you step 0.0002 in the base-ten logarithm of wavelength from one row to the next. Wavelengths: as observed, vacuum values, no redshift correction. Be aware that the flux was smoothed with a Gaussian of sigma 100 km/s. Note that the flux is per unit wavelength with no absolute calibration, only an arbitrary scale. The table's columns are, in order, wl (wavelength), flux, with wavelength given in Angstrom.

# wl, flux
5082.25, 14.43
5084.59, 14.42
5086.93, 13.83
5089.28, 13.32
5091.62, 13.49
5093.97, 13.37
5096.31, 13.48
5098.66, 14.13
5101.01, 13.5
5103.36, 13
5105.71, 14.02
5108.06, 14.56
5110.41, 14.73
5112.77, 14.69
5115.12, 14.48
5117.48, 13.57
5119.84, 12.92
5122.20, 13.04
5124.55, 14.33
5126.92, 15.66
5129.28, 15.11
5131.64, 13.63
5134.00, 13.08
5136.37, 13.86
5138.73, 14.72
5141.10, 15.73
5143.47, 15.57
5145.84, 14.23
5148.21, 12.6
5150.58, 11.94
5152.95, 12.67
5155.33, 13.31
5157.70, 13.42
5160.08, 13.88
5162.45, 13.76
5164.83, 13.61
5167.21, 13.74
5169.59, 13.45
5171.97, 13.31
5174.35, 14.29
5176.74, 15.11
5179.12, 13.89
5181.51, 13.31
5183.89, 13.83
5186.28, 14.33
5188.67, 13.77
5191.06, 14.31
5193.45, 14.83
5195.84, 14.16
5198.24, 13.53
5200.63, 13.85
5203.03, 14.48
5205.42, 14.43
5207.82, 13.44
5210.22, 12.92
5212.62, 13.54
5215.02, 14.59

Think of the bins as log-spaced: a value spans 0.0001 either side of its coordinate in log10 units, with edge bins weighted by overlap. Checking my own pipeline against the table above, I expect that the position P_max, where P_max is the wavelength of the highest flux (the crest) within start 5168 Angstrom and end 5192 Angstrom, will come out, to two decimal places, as 5176.74 Angstrom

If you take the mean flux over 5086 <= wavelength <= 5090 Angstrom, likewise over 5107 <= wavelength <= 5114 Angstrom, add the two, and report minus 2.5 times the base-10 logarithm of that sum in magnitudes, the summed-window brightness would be -3.63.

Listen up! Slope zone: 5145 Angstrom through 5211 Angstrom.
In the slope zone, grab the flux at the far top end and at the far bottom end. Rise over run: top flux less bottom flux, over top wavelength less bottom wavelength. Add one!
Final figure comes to 0.98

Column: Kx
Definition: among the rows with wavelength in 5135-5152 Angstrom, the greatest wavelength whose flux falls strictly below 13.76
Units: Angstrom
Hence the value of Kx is 5150.58 Angstrom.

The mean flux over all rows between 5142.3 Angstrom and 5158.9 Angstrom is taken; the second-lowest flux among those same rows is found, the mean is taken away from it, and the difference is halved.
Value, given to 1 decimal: -0.4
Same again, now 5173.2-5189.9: -0.2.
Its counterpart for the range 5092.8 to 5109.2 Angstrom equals -0.2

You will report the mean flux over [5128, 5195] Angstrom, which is 13.9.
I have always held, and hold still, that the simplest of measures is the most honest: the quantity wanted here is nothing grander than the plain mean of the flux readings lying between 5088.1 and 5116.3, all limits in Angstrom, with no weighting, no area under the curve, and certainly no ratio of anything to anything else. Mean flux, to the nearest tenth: 13.9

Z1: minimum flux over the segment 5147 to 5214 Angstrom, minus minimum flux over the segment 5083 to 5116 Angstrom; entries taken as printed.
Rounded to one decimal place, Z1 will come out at -1.1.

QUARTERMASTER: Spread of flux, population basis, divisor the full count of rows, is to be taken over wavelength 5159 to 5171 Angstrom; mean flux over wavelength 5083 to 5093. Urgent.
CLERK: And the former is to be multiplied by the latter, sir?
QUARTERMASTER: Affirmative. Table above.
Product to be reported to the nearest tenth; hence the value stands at 2.0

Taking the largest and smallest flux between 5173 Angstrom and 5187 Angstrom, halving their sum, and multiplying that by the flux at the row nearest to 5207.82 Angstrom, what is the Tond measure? 191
